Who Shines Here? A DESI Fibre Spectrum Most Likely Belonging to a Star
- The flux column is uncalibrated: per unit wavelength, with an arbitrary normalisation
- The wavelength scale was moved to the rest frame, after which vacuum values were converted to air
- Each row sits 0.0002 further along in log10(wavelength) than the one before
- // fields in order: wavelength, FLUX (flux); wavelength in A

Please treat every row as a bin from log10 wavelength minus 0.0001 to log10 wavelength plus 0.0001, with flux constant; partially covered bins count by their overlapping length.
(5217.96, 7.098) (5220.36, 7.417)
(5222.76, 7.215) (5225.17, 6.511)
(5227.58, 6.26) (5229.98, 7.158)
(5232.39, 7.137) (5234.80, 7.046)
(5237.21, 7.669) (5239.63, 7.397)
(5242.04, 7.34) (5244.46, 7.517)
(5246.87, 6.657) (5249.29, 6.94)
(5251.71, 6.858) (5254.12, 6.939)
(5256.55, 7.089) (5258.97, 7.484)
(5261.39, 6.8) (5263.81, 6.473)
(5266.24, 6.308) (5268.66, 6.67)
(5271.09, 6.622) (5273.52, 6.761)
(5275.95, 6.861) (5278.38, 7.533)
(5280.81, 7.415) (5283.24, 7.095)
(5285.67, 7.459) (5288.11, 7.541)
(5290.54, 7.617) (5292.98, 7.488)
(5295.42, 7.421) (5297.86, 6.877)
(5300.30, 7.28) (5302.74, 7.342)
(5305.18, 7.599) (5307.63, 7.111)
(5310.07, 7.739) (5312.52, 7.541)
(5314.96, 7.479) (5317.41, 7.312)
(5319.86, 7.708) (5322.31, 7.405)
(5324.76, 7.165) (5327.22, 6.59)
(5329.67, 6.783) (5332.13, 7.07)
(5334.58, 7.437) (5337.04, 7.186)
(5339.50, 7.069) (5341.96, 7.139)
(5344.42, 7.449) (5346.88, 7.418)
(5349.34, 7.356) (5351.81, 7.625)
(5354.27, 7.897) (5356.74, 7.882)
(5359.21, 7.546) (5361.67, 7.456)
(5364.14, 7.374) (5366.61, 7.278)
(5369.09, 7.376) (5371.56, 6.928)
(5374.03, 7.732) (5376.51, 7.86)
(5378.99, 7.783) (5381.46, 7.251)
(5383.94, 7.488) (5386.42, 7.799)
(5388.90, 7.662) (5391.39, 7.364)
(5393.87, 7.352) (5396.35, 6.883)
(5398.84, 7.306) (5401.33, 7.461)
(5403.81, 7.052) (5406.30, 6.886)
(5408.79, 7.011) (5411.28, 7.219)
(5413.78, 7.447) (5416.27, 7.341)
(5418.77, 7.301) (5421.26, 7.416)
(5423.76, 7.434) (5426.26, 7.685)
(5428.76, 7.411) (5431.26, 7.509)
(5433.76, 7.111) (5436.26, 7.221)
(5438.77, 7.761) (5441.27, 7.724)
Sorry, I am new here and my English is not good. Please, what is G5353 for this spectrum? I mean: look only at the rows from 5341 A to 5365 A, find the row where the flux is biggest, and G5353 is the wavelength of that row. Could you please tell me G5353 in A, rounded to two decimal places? 5354.27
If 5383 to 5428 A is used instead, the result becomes 5386.42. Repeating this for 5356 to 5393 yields 5356.74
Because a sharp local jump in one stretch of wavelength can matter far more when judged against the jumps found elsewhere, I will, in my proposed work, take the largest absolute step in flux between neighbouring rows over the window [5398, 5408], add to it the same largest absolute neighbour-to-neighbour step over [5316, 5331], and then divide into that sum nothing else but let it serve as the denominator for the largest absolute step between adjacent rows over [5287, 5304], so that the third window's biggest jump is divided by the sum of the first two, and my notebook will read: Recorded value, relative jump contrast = 0.55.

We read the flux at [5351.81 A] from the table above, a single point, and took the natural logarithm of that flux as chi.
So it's 2.03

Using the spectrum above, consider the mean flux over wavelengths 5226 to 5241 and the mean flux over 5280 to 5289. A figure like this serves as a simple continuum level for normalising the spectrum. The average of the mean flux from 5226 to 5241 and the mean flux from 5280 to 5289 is 7.24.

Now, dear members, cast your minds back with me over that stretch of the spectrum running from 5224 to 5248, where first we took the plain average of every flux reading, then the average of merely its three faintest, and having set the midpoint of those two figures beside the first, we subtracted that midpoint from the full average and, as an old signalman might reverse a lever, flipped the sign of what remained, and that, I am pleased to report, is -0.30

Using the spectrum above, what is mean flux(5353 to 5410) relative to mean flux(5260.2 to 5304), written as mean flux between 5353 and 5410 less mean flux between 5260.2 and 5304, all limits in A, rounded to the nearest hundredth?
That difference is 0.33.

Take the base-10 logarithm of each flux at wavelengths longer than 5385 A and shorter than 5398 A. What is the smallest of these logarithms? 0.838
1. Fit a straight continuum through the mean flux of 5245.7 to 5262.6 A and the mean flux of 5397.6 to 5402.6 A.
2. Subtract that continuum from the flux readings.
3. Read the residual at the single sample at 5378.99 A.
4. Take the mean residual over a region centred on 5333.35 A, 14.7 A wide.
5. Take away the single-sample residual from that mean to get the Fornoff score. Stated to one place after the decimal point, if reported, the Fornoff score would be -0.6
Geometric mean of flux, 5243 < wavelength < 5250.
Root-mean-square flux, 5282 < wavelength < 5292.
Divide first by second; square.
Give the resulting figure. 0.89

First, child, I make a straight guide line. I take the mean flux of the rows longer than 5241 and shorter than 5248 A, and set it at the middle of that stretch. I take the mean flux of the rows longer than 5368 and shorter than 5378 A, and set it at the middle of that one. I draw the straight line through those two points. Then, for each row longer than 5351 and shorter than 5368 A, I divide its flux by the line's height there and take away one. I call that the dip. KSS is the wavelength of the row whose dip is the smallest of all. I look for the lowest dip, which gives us 5366.61 A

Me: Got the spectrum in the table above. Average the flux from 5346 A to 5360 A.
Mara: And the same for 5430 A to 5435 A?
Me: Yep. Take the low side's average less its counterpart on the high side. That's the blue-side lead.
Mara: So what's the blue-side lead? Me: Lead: 0.31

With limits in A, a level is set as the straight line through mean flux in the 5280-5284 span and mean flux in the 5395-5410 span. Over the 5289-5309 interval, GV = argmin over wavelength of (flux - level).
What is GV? 5297.86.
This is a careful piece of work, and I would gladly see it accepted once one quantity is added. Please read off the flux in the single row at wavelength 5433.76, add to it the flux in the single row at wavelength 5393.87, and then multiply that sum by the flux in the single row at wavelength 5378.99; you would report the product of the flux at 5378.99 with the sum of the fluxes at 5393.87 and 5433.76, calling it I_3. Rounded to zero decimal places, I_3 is 113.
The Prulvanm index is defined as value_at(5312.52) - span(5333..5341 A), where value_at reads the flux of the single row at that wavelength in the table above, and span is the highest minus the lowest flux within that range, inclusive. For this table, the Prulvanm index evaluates 7.2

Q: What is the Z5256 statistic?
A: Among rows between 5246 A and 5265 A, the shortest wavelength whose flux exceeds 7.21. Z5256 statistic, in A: 5258.97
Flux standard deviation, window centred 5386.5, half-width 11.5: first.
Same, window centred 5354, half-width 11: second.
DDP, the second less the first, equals -0.11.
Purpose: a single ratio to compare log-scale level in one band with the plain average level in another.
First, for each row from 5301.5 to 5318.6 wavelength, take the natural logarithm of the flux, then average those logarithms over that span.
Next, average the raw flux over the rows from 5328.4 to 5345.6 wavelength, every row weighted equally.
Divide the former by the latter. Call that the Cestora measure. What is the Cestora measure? 0.280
